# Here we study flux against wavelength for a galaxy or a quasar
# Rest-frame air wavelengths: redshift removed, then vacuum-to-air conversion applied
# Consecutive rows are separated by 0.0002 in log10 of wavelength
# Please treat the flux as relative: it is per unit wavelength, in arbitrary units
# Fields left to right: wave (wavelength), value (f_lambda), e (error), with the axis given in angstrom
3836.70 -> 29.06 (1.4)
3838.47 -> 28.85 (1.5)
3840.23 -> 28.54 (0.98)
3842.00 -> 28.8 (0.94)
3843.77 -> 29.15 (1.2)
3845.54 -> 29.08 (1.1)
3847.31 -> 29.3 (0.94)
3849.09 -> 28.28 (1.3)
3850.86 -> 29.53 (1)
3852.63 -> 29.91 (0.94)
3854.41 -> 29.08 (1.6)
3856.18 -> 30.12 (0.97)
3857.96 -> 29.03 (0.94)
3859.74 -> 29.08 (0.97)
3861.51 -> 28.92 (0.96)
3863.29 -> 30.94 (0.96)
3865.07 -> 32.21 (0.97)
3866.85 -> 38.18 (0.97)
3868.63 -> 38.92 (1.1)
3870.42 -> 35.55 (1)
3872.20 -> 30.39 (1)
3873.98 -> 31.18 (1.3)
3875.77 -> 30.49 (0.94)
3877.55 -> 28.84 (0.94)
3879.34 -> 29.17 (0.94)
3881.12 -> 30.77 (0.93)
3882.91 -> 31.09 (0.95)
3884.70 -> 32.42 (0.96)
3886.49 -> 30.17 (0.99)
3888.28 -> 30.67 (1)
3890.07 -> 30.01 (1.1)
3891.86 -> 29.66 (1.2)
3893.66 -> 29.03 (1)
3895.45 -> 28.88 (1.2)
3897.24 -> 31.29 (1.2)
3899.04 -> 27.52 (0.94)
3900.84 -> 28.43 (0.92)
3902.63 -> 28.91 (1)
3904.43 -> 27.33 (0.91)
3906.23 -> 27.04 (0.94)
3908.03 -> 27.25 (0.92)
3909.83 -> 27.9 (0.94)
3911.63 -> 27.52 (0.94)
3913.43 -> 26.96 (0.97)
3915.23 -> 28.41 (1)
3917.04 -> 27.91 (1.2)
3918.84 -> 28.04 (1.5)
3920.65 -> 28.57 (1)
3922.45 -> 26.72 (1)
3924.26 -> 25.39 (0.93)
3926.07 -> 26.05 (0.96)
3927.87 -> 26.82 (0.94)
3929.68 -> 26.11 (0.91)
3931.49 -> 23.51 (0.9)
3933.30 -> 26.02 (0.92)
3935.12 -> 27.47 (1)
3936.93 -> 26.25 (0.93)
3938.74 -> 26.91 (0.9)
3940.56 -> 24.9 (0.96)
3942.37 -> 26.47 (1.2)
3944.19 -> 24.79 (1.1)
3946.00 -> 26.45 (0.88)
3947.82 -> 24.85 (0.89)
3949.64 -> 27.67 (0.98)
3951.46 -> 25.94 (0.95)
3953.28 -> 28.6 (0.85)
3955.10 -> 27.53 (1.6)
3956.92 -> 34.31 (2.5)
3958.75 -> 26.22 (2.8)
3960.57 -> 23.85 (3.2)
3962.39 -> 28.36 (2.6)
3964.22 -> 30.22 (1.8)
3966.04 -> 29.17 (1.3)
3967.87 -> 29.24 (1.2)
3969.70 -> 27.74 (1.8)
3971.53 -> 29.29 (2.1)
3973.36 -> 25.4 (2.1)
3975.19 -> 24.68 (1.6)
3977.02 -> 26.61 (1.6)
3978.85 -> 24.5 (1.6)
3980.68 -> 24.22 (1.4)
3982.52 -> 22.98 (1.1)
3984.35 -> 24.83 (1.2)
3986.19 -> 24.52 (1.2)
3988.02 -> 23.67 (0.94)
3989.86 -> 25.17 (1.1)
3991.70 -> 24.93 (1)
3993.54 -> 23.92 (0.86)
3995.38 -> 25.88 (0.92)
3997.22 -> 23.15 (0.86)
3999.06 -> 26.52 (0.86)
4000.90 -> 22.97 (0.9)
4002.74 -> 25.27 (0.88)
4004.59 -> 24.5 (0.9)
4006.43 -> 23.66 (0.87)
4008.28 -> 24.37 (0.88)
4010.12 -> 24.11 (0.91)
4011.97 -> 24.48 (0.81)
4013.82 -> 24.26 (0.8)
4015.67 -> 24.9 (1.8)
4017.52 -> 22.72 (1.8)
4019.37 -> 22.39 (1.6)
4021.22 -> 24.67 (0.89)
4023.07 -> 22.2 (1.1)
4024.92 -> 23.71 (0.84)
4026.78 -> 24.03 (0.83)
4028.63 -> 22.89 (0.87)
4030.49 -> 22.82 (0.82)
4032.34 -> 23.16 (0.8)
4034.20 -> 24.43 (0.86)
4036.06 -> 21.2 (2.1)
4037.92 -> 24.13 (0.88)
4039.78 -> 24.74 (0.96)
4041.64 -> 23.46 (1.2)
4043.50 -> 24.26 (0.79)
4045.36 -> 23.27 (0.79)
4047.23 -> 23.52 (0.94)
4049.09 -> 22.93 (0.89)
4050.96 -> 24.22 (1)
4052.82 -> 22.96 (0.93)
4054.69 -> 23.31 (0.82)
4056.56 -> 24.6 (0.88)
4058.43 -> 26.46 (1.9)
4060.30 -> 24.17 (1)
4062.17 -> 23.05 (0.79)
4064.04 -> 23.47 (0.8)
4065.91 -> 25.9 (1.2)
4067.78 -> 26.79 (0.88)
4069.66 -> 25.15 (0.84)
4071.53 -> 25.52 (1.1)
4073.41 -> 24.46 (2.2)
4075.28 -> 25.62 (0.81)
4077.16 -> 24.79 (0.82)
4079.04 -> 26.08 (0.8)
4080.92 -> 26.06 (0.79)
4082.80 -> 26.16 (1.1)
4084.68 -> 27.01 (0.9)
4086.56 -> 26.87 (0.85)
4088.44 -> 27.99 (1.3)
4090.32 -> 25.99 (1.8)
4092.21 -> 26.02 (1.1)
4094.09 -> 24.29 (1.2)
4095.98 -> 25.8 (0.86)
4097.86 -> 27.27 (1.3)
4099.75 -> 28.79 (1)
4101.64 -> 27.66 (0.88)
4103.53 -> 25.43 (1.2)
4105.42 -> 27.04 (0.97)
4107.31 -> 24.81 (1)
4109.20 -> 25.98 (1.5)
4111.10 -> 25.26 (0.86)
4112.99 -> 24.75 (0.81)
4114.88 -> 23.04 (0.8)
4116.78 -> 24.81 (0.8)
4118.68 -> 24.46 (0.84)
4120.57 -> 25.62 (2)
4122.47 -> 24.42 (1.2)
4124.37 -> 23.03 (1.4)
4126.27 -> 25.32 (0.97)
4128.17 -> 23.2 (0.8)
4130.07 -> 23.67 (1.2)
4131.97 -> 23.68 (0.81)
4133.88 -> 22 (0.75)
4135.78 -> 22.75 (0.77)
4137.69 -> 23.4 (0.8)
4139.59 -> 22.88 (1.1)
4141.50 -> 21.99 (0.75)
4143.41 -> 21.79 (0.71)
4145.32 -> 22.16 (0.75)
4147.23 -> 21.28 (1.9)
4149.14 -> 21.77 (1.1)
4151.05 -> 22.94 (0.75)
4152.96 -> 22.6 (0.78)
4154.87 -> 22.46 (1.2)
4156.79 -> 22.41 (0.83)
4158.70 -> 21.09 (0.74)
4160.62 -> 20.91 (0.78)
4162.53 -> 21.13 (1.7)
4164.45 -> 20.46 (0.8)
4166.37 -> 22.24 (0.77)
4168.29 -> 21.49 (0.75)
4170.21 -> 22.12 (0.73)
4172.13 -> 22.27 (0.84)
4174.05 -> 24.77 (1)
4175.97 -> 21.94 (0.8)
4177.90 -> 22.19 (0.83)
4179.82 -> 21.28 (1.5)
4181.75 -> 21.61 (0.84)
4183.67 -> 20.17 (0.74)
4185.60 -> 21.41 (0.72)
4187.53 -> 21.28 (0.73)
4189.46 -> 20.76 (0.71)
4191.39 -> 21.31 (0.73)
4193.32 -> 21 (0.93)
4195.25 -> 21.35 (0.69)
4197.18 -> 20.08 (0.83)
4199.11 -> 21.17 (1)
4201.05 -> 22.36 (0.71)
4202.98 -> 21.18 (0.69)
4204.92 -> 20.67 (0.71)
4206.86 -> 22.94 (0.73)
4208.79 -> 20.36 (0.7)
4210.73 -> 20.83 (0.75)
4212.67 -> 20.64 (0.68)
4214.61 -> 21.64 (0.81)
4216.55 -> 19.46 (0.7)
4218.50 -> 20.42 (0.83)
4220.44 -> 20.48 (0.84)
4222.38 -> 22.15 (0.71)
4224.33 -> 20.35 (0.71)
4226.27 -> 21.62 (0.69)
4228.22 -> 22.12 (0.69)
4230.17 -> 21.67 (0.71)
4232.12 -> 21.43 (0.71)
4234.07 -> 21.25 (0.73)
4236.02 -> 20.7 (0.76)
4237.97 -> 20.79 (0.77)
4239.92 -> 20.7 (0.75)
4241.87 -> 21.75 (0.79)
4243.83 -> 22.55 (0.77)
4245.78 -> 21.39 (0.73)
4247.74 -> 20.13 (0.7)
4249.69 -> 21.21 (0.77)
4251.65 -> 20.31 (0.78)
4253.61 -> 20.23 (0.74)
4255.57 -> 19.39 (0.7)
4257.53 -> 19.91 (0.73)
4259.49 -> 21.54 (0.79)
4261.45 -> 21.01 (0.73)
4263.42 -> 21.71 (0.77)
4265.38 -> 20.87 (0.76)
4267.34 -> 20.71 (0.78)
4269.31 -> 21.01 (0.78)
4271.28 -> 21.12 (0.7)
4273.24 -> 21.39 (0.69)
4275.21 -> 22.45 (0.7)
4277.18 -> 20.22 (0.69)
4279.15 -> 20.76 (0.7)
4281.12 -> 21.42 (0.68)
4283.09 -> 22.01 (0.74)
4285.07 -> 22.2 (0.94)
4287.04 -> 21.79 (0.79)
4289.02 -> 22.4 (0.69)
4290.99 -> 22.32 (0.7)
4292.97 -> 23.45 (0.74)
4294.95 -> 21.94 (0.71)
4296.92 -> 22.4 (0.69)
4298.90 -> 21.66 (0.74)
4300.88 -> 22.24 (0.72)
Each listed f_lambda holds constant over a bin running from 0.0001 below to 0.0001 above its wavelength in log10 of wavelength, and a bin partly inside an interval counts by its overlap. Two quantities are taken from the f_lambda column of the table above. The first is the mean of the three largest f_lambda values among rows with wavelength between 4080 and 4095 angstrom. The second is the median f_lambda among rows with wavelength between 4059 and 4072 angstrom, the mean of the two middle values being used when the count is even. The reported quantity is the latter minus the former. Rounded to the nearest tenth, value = -2.1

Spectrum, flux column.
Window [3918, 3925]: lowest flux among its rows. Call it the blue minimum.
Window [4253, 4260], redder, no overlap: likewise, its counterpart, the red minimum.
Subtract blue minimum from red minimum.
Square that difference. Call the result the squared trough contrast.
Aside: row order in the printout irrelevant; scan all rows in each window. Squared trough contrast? 36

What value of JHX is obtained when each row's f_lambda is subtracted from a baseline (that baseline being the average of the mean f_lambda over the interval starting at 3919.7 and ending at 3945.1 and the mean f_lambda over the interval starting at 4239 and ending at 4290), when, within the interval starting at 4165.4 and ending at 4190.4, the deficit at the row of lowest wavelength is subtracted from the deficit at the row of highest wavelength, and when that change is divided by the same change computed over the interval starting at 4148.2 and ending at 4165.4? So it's 1.1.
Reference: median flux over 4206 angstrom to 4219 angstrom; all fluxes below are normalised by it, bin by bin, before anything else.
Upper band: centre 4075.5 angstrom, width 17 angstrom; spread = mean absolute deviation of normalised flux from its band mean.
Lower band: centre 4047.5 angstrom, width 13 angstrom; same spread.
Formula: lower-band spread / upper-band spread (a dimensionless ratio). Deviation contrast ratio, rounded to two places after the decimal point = 0.72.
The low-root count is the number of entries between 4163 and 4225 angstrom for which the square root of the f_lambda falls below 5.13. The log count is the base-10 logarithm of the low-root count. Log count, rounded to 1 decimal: 1.5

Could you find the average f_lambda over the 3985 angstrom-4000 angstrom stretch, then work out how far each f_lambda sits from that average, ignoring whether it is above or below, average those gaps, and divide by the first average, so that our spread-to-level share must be 0.037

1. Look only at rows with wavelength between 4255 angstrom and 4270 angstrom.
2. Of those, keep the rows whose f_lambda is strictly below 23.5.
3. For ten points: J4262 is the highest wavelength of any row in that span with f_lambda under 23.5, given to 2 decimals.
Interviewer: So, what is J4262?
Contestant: 4269.31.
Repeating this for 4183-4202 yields 4201.05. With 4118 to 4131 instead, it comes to 4128.17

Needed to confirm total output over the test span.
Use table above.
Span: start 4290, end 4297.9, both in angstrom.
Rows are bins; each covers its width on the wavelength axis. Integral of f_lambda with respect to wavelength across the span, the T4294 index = 178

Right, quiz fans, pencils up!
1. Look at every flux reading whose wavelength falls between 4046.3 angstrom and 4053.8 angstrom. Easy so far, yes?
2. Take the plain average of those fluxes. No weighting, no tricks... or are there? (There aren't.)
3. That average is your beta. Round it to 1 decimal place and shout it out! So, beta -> 23.4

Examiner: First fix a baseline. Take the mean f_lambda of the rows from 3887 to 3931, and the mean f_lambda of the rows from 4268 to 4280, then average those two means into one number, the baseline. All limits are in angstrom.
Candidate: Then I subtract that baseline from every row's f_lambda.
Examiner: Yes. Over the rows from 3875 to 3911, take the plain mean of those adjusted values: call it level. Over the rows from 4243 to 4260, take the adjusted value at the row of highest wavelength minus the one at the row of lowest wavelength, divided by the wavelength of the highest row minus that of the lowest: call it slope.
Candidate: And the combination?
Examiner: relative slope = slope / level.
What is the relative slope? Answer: -0.014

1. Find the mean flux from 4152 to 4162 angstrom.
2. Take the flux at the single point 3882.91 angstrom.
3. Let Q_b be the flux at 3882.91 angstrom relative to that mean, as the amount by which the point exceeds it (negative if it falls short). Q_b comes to 9.2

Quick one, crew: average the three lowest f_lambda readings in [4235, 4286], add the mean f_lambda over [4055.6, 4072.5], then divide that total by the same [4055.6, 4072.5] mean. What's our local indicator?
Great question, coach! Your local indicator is 1.79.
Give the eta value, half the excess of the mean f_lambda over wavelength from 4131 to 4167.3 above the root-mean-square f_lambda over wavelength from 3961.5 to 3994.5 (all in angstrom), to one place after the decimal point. -2.0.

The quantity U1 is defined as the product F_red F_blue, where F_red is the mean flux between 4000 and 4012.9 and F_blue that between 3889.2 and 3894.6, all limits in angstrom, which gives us 715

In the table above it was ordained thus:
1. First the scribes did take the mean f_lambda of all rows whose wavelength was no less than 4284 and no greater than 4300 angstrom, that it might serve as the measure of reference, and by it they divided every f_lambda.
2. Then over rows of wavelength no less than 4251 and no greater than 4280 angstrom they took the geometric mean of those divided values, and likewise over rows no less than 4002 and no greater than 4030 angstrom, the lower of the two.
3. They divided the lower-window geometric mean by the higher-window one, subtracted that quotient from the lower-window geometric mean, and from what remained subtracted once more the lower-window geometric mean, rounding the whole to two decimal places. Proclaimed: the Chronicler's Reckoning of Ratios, -1.15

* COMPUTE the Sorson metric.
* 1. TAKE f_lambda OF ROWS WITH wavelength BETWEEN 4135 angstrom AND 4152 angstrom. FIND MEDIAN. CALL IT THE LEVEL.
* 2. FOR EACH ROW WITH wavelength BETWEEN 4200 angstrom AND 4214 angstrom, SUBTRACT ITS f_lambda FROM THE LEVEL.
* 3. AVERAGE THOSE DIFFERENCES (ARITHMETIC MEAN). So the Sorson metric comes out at 1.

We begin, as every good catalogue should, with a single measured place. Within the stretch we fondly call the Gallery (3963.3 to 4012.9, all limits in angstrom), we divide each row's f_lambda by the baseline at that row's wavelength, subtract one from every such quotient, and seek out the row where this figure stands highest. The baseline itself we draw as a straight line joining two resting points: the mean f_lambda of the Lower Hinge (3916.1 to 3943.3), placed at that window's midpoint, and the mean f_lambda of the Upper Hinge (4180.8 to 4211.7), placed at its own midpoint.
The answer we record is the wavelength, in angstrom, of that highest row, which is 3964.22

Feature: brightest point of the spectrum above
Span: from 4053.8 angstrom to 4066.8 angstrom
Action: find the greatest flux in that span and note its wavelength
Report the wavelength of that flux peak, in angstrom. 4058.43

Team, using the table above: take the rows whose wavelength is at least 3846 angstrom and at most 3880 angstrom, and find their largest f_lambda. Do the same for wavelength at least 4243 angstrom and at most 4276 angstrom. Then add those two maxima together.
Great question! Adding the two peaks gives 61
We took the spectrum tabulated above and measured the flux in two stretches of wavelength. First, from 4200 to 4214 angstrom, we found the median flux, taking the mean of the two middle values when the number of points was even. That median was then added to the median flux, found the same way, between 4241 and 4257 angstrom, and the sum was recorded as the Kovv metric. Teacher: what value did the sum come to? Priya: 42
